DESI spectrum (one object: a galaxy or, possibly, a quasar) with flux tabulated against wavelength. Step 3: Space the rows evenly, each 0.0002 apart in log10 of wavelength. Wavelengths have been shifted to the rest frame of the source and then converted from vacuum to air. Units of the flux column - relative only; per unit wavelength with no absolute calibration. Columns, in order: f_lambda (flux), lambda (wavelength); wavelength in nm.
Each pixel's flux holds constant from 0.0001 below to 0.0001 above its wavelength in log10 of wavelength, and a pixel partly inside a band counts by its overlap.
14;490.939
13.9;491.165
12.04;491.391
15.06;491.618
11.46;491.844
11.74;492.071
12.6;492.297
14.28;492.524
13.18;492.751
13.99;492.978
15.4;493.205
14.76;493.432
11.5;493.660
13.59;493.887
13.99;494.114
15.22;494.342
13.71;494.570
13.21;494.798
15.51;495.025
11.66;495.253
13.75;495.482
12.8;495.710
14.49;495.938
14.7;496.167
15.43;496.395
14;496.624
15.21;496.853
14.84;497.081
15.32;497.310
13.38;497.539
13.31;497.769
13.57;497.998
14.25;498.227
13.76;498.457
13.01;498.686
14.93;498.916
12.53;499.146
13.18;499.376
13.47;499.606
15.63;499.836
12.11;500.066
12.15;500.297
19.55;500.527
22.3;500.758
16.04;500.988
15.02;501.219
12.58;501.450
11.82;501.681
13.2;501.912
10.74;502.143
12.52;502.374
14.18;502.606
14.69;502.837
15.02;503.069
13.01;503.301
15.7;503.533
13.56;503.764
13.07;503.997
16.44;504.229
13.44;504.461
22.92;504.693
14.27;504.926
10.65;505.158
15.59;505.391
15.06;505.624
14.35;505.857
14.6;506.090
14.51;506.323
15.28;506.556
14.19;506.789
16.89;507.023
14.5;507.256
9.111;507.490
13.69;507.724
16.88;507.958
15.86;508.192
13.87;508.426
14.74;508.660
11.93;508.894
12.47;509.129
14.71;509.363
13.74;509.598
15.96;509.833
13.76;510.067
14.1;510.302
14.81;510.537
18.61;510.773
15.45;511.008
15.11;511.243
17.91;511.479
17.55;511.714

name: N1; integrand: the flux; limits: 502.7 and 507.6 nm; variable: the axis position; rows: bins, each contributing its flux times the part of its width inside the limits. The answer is 71.6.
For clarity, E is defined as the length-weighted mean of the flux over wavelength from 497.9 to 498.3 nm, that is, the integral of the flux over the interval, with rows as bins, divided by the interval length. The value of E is 13.9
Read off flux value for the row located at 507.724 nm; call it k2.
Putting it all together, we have 13.69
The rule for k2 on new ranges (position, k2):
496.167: 14.7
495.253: 11.66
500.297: 12.15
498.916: 14.93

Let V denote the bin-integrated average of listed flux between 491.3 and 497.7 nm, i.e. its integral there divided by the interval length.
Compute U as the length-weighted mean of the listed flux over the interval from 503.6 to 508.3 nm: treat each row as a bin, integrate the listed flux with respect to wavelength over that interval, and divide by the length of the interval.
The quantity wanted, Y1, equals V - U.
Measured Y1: -0.9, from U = 14.8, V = 13.8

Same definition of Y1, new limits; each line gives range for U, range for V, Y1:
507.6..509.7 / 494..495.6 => -0.3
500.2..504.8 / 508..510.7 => -0.6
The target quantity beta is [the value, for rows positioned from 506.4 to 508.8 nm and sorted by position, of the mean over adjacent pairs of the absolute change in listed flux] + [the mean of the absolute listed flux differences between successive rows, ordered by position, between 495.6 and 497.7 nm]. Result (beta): 3.6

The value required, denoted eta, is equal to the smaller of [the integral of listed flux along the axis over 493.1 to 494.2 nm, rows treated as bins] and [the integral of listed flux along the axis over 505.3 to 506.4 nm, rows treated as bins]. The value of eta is 15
